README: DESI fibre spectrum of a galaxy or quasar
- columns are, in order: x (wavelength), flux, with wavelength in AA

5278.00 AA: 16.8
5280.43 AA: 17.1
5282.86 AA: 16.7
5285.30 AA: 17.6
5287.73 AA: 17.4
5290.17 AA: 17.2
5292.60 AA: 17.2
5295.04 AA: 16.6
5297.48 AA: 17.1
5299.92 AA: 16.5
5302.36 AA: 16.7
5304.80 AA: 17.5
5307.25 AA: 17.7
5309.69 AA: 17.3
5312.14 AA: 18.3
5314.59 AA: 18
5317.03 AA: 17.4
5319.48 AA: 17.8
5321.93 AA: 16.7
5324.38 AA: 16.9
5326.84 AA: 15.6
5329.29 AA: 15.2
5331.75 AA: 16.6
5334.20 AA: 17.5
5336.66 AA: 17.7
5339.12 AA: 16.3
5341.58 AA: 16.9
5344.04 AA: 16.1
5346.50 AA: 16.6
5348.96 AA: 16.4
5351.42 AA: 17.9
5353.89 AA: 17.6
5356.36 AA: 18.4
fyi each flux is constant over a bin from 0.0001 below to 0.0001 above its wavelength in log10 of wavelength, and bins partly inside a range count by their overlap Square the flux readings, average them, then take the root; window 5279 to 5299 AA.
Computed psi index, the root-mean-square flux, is 17.12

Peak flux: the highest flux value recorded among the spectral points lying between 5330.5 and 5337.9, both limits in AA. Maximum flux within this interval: 17.7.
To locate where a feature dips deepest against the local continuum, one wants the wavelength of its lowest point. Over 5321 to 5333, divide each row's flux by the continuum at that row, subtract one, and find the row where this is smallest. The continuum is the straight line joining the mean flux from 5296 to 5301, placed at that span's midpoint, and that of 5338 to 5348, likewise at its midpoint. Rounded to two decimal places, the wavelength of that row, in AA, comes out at 5329.29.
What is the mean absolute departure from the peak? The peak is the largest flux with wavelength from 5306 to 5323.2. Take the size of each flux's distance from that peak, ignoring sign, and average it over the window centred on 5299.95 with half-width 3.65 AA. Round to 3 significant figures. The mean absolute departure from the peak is 1.53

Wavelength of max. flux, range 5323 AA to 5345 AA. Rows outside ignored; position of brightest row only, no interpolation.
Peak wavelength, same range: 5336.66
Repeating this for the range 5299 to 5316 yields 5312.14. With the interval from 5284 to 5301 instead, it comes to 5285.30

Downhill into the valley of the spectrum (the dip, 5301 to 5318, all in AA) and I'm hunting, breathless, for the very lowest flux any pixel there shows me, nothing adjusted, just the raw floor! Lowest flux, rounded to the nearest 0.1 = 16.7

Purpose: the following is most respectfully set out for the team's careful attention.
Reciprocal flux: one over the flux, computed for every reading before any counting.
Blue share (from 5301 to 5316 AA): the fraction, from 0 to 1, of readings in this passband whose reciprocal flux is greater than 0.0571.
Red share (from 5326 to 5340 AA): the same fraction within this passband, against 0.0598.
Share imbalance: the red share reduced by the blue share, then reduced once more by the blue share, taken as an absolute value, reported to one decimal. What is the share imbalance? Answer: 0.3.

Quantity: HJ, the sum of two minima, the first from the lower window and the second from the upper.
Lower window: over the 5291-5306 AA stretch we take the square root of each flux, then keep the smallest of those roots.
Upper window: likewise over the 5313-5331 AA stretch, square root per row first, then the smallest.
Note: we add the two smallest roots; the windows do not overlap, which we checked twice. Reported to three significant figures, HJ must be 7.96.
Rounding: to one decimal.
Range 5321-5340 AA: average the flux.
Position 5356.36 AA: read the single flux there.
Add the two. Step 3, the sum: 35.0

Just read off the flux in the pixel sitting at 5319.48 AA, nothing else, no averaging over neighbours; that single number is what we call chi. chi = 17.8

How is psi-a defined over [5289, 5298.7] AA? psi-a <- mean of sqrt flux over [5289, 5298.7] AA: 4.13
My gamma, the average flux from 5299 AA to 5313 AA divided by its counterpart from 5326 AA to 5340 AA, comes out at 1.05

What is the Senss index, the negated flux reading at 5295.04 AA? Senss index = -16.6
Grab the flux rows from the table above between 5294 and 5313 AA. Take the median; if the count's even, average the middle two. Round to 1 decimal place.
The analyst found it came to 17.2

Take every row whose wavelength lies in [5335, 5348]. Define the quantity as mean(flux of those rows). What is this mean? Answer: 16.7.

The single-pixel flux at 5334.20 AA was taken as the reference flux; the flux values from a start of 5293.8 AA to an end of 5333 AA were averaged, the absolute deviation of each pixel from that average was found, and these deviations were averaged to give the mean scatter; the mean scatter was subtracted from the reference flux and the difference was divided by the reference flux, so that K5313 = 0.963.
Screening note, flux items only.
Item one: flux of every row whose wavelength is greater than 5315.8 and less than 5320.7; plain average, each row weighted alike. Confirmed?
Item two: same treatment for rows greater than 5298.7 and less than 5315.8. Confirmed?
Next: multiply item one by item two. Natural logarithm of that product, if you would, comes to 5.73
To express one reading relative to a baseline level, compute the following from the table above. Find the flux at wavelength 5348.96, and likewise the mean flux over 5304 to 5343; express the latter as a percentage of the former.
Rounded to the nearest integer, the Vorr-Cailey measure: 104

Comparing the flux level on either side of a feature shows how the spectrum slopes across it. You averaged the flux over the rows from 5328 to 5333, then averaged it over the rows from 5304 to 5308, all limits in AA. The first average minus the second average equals -1.7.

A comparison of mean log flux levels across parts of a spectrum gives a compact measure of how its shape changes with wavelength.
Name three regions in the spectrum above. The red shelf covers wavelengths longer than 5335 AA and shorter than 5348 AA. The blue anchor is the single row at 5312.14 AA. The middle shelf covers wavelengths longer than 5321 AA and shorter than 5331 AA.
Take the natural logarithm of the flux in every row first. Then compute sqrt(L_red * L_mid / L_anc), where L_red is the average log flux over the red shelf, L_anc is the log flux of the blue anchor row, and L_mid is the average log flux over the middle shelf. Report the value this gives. 1.64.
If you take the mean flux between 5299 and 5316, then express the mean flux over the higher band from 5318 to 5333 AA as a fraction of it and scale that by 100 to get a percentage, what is 94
